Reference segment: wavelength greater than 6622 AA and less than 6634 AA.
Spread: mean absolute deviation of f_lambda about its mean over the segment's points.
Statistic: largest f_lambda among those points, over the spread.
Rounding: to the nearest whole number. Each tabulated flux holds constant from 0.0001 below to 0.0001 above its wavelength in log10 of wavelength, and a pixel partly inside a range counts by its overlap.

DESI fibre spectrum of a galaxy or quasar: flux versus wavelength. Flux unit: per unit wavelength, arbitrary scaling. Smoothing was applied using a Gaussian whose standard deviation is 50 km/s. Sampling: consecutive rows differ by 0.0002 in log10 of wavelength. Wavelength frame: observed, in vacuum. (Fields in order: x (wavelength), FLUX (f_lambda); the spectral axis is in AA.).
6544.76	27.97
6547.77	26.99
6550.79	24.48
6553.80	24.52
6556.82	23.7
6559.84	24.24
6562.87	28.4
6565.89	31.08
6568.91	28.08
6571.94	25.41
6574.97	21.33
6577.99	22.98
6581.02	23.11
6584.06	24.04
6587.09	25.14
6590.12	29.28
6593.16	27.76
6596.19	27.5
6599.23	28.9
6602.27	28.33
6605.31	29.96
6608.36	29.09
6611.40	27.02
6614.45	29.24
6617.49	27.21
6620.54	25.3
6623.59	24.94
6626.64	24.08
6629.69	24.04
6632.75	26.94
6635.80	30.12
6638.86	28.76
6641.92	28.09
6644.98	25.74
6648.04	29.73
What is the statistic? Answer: 28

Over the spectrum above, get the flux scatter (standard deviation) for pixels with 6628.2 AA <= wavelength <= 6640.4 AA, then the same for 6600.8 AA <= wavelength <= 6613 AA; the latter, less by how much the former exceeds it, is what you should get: -0.1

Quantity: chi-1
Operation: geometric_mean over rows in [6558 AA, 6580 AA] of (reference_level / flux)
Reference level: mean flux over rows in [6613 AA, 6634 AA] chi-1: 1.01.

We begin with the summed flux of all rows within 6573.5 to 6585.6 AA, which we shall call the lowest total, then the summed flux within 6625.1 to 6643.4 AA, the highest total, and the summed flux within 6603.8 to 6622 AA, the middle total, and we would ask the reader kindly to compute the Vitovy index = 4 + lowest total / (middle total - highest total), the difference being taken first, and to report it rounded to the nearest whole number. 20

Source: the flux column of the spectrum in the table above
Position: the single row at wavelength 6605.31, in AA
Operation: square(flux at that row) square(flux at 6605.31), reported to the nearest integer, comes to 898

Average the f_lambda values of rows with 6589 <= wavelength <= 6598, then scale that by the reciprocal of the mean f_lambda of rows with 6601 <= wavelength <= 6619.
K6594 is 0.99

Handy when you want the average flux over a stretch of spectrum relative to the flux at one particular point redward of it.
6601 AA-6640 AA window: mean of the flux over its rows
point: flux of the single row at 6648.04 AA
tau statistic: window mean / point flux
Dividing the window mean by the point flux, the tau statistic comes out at 0.92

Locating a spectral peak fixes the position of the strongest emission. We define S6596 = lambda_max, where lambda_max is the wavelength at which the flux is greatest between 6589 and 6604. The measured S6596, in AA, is 6590.12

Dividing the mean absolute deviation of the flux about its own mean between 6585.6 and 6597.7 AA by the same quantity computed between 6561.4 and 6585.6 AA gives 0.418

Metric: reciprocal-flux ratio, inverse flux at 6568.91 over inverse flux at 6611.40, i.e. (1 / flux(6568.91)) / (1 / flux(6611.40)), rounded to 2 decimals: 0.96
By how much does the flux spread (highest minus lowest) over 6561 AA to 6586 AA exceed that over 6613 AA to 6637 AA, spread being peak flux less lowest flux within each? 3.7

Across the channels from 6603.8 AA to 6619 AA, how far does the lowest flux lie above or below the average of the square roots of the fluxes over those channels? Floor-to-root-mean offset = 22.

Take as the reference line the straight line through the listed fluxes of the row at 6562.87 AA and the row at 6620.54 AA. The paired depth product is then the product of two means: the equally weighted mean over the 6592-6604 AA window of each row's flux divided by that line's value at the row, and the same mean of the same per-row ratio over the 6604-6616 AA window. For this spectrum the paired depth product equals 1.18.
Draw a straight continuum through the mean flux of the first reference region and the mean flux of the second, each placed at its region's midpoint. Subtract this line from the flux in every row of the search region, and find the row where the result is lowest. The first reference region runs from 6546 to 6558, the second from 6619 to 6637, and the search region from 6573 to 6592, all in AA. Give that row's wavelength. 6574.97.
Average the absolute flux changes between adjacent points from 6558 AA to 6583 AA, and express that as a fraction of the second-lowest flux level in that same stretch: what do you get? 0.114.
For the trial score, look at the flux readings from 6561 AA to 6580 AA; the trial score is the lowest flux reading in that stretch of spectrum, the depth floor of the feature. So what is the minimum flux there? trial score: 21.33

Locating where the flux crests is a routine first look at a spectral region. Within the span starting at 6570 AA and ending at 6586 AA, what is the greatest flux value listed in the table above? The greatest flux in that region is 25.41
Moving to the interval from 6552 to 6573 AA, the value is 31.08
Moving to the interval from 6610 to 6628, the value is 29.24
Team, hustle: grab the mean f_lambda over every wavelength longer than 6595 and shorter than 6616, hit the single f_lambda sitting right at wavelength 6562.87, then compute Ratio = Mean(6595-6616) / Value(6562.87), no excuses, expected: 1.01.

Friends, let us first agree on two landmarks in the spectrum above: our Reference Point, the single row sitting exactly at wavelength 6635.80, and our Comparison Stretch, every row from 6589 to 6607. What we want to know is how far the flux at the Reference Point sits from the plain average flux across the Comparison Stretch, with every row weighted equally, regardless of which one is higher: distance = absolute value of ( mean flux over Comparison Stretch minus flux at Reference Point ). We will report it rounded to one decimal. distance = 1.5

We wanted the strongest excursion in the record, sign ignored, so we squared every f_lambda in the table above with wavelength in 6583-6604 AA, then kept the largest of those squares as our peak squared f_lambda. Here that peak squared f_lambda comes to 857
